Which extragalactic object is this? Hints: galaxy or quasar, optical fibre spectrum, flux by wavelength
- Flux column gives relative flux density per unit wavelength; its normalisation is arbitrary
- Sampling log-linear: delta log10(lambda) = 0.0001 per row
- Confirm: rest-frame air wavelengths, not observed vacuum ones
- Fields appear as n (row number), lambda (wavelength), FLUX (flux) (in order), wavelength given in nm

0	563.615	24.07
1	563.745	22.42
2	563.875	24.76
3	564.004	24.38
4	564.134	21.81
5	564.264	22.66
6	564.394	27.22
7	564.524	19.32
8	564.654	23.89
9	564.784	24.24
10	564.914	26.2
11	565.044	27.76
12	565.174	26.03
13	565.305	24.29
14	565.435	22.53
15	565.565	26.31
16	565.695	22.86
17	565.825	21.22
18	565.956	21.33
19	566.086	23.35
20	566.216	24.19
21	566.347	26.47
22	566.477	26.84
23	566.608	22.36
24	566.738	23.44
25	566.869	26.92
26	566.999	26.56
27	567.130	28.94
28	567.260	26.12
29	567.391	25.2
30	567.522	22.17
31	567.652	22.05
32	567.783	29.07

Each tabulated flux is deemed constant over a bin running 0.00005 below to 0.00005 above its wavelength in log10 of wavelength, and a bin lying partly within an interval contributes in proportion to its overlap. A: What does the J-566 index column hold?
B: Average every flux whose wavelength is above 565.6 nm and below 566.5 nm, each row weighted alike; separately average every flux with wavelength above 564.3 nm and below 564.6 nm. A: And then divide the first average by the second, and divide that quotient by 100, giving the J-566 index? 0.0102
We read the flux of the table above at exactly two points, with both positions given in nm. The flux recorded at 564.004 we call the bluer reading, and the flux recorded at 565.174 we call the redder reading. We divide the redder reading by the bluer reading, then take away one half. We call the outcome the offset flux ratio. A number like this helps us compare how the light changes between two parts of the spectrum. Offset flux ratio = 0.57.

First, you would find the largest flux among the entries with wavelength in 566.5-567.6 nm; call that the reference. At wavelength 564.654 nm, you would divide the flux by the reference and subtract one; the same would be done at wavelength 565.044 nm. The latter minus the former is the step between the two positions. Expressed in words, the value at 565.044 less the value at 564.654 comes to 0.134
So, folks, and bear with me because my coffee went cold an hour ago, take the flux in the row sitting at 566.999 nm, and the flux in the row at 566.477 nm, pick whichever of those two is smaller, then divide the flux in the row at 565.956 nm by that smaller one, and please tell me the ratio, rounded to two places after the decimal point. 0.80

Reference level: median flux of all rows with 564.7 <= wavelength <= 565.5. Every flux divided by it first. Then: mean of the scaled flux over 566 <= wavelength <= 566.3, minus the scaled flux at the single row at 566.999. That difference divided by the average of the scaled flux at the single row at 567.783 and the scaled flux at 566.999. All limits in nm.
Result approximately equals -0.10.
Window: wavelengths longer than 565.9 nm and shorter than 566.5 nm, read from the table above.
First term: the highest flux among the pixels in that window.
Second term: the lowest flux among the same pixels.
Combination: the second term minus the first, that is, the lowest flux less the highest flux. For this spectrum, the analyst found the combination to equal -5.5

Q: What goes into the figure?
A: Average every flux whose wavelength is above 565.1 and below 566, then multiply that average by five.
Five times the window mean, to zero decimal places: 118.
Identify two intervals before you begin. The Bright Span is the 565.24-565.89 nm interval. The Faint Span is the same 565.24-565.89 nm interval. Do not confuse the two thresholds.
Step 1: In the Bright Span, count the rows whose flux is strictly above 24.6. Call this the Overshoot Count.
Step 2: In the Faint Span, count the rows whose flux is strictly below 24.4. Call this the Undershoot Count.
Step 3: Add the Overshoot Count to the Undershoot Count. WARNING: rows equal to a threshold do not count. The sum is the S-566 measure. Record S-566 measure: 5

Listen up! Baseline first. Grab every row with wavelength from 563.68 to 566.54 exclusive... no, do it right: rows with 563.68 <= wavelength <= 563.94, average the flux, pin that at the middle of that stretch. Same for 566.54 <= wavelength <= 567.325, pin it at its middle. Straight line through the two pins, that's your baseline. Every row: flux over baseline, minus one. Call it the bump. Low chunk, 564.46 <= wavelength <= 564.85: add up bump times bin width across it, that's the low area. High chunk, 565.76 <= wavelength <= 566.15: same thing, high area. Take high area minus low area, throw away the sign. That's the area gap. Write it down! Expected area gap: 0.021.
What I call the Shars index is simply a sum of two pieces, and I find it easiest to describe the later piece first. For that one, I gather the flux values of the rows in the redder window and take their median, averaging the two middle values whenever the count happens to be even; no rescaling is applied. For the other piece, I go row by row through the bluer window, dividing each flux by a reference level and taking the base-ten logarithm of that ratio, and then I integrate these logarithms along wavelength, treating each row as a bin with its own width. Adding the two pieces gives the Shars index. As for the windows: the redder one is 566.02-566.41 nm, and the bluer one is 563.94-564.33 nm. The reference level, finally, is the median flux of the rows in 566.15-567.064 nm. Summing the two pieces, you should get 24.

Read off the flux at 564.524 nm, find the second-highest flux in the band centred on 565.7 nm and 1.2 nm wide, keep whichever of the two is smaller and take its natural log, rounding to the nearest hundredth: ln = 2.96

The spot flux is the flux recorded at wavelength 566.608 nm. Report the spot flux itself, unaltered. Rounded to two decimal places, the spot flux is 22.36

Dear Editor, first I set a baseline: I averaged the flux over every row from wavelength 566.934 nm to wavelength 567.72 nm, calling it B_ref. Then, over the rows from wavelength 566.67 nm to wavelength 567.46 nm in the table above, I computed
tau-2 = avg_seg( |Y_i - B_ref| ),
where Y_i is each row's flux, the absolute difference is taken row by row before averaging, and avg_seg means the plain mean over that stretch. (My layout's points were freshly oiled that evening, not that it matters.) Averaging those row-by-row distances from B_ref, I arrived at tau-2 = 1.6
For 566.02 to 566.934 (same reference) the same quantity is 1.7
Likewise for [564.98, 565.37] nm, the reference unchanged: 1.4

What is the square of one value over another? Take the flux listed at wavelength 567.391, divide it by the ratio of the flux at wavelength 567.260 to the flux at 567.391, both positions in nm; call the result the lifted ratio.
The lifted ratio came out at 24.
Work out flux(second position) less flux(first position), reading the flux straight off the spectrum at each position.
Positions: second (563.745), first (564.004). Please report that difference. -2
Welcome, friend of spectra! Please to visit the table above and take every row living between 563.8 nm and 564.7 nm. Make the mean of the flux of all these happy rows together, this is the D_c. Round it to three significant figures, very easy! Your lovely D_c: 23.4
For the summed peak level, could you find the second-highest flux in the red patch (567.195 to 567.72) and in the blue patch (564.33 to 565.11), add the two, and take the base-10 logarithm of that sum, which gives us 1.72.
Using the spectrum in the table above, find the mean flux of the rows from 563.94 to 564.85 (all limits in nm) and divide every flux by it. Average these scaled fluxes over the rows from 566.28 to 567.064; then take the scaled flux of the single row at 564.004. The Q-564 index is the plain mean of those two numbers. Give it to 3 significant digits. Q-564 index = 1.07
